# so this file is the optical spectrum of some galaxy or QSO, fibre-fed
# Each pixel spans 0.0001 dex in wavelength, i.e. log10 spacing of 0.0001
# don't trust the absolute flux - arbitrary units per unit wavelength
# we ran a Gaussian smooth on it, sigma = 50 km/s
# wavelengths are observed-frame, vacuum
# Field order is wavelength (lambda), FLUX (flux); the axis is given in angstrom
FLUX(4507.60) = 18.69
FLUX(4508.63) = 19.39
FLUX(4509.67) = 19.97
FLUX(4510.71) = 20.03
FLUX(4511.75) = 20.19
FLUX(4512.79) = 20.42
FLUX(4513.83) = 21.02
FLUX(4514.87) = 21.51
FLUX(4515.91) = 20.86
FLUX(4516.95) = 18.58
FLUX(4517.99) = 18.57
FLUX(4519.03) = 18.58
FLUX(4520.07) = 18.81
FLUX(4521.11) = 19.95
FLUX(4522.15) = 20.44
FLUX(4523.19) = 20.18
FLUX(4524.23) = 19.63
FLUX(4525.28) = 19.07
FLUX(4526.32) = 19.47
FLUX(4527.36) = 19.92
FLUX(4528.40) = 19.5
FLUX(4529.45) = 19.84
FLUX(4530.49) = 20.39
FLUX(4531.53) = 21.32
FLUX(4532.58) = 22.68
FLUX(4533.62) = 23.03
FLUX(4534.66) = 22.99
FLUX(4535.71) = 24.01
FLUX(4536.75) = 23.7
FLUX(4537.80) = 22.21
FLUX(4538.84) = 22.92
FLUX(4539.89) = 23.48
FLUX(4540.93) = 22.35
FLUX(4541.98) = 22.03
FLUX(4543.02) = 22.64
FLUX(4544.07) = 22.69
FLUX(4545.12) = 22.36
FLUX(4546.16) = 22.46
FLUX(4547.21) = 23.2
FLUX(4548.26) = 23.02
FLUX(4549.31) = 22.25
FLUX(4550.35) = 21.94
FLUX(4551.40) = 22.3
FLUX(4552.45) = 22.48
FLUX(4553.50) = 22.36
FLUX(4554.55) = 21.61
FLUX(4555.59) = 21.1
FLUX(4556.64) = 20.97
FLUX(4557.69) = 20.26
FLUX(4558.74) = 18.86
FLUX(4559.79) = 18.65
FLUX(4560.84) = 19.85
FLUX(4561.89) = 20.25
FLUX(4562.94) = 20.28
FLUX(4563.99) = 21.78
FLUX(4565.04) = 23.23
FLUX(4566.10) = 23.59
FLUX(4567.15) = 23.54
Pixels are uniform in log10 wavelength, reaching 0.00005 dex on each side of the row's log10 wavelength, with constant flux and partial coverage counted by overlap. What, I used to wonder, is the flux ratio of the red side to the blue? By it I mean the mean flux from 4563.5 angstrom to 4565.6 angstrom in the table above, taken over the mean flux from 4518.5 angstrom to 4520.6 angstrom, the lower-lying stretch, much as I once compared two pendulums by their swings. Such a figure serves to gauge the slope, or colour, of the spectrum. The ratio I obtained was 1.20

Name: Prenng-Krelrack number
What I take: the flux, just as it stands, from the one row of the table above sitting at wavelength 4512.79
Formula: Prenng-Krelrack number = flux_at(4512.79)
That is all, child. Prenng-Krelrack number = 20.42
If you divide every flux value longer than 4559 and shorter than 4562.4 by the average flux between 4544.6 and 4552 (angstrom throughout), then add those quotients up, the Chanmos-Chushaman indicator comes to 2.6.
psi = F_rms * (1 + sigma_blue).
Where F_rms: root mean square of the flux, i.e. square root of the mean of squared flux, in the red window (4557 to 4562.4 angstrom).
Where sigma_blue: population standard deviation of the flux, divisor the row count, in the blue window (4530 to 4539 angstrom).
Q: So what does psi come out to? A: 40.6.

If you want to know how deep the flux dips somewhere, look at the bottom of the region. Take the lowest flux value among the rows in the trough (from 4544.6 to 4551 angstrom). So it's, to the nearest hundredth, 21.94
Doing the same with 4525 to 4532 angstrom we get 19.07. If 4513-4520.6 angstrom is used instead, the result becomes 18.57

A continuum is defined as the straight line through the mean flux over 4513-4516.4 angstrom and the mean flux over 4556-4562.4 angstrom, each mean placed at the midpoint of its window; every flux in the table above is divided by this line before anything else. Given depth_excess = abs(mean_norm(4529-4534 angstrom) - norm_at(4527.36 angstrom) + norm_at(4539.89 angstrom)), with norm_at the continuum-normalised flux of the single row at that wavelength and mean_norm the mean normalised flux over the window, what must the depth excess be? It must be 1.23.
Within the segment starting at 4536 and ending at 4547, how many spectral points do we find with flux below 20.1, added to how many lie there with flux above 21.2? 10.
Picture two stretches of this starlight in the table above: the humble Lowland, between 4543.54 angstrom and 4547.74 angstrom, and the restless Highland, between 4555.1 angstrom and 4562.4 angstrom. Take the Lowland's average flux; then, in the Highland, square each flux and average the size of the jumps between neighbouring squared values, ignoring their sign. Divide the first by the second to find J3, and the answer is 0.85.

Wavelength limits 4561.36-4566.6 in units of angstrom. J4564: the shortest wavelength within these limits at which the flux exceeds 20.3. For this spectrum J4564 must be 4563.99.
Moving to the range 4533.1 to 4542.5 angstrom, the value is 4533.62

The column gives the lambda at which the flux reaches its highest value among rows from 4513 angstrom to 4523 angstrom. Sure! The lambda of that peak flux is 4514.87 angstrom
